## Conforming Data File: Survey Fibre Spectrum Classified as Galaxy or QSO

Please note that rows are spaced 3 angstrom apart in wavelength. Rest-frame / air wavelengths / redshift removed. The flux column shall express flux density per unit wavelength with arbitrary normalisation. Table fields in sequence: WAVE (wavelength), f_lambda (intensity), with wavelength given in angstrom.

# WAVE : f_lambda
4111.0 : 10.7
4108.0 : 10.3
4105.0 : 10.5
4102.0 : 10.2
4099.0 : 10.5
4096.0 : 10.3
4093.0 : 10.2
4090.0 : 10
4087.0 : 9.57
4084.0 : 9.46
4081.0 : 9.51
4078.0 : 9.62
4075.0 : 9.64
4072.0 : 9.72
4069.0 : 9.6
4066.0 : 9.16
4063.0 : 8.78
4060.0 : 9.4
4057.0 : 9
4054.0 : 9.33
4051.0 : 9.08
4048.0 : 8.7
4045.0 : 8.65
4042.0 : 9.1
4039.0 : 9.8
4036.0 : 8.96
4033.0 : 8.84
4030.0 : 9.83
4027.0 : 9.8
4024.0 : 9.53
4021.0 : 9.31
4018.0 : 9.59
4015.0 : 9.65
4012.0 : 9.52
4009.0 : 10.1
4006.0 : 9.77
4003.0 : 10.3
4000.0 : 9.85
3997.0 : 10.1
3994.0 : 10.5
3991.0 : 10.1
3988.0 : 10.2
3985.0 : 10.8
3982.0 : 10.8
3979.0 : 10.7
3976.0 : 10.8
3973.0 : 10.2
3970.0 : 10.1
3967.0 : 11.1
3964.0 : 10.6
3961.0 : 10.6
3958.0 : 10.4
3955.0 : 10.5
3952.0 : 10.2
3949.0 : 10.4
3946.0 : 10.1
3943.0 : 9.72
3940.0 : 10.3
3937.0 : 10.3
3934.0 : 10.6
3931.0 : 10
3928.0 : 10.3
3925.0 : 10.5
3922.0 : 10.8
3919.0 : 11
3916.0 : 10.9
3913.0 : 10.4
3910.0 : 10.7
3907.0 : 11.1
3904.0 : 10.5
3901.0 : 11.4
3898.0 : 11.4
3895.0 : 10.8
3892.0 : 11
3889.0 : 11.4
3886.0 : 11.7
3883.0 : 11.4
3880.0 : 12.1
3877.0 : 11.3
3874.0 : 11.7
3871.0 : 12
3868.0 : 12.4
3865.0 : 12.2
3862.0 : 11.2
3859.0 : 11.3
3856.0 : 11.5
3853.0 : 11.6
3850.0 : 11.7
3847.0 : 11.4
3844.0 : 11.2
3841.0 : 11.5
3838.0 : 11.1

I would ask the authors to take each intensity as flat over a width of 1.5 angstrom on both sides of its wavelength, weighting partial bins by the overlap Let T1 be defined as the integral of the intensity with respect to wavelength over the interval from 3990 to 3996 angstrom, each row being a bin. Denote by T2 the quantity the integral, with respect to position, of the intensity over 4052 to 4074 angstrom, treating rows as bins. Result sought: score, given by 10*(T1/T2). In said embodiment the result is 3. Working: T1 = 62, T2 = 204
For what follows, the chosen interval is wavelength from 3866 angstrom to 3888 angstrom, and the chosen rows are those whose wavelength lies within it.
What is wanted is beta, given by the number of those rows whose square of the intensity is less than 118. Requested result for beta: 0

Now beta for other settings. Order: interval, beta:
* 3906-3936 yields 7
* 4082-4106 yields 8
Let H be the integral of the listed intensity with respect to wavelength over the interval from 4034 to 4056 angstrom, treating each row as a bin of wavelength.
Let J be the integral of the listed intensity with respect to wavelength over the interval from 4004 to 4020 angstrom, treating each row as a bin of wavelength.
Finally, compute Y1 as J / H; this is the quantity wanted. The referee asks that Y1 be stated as 0.8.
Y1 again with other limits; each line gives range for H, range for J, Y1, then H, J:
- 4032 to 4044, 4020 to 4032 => 1.0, 110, 115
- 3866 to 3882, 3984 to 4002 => 1.0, 190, 184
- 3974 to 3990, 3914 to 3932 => 1.1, 170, 191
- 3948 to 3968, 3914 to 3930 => 0.8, 211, 171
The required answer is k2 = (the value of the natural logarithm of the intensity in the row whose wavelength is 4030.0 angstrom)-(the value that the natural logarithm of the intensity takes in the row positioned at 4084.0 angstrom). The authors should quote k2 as 0.04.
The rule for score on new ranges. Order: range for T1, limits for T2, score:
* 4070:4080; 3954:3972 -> 5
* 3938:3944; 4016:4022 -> 11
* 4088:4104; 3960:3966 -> 26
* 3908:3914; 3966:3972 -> 10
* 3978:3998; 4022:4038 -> 14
